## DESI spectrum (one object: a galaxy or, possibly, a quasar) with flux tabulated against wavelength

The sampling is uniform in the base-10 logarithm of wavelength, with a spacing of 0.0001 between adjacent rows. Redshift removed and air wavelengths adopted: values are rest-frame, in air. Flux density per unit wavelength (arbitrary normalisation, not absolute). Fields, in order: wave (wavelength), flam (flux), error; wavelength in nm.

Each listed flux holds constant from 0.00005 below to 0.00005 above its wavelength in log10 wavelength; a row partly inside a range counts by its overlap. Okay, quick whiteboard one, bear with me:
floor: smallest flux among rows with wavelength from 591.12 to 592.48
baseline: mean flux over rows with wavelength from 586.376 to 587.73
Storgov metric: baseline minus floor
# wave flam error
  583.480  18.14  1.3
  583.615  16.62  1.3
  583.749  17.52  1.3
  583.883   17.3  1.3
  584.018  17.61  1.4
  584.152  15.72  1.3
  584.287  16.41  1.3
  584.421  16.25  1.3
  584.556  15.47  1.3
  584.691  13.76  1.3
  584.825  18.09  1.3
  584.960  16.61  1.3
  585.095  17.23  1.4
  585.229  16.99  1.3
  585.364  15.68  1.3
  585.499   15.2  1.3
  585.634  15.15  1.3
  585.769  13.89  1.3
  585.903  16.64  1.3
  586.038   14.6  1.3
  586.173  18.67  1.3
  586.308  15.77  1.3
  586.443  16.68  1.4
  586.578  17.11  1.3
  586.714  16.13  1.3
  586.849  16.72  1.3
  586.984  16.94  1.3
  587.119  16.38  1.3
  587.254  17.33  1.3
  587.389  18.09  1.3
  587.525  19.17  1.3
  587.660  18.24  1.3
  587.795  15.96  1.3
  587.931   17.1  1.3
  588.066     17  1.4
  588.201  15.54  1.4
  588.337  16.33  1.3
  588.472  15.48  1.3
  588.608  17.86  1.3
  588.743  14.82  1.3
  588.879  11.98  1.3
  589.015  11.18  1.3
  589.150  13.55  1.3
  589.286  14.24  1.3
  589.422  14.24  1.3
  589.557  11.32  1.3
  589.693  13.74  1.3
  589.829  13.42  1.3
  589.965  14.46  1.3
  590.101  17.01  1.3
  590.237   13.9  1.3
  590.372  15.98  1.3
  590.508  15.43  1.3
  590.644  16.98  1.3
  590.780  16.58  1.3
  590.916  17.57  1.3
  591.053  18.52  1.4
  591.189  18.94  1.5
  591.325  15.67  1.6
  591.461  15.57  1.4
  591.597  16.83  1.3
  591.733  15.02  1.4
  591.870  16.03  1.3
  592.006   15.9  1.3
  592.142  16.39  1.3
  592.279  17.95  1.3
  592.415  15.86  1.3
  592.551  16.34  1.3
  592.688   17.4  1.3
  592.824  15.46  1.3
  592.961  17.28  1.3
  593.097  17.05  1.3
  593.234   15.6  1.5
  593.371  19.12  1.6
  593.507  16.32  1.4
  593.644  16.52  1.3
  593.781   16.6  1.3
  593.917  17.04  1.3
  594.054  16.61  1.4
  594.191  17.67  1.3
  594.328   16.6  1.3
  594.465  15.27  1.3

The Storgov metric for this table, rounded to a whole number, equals 2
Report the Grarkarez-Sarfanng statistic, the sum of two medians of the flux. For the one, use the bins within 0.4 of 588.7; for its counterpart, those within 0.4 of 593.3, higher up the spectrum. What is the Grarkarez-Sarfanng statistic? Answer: 31.9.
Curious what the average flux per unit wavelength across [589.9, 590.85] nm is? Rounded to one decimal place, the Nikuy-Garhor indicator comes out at 15.8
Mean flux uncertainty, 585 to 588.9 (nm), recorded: 1.31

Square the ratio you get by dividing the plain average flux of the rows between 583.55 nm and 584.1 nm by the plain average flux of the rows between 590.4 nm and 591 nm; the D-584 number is 1.08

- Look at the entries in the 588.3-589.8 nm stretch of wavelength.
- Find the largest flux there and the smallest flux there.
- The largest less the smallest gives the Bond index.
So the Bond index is 6.7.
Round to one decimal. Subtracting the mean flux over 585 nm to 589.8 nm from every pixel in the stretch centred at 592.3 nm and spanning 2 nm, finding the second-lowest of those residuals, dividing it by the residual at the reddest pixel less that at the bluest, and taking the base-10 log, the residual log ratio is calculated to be 0.7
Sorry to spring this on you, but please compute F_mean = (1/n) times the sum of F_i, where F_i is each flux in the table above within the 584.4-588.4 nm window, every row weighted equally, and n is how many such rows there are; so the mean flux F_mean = 16.5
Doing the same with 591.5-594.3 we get 16.6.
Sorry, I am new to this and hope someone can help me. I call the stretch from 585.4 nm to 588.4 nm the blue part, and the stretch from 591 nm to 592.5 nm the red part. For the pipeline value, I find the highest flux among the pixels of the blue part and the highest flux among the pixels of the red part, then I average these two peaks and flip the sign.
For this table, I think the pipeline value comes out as -19.1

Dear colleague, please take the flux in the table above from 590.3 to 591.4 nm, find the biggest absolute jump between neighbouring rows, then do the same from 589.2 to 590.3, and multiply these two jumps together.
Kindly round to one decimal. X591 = 10.2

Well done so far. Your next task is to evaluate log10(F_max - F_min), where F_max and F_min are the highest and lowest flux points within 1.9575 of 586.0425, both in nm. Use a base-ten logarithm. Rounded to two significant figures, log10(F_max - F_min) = 0.73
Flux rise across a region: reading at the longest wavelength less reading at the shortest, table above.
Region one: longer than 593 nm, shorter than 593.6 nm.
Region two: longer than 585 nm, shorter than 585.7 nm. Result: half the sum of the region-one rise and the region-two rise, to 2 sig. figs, -1.4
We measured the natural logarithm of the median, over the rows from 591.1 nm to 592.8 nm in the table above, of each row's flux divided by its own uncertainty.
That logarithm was 2.52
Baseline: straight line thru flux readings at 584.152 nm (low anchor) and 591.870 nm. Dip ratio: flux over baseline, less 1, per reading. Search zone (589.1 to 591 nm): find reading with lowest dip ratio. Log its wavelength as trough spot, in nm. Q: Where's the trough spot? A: 589.557 nm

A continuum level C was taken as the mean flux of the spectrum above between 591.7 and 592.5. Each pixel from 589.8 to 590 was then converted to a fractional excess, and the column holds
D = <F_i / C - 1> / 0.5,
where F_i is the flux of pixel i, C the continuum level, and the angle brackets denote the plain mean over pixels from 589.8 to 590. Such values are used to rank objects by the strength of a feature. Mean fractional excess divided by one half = -0.28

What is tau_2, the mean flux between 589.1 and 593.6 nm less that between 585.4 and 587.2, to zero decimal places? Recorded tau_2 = 0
